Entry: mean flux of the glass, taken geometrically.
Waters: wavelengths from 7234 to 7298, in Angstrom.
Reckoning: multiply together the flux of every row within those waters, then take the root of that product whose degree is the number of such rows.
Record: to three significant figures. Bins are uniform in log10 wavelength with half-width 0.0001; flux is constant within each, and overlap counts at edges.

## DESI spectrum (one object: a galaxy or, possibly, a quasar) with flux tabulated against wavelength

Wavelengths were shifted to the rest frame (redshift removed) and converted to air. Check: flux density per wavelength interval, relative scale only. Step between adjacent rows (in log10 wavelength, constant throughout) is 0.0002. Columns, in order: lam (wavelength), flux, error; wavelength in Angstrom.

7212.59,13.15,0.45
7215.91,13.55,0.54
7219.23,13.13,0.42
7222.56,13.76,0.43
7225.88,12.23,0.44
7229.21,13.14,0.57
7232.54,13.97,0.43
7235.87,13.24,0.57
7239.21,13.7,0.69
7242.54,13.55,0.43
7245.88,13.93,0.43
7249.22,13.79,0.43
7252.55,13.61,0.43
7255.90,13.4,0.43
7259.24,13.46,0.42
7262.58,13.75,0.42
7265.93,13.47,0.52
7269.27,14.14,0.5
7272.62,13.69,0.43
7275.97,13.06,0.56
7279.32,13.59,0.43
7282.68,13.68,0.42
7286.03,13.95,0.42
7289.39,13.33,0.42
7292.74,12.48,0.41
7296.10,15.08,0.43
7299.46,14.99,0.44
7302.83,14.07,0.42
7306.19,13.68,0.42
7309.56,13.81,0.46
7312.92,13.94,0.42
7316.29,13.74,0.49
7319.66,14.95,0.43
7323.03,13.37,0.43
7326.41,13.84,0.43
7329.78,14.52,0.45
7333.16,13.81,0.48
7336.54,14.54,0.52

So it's 13.6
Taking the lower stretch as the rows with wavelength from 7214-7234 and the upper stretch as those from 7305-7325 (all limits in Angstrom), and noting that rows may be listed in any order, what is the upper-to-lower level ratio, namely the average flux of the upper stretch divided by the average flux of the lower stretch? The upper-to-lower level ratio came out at 1.05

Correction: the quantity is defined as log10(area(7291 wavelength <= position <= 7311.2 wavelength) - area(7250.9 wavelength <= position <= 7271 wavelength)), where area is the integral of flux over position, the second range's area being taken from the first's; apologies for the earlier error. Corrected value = 0.96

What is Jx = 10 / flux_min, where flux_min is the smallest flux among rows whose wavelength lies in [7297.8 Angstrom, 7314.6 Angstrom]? 0.731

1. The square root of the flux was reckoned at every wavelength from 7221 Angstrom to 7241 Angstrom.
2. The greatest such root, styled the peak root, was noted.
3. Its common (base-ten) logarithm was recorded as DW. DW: 0.573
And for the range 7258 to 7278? 0.575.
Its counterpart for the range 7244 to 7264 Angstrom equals 0.572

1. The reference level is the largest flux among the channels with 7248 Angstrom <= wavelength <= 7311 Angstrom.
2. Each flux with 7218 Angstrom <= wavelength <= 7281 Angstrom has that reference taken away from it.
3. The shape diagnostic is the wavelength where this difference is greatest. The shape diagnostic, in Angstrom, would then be 7269.27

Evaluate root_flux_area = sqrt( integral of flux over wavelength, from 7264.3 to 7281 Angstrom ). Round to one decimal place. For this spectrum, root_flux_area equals 15.1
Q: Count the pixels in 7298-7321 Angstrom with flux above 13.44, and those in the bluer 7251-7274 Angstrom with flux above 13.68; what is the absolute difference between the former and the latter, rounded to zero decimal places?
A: 4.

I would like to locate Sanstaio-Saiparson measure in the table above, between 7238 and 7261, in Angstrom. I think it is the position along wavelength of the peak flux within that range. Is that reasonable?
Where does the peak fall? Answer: 7245.88 Angstrom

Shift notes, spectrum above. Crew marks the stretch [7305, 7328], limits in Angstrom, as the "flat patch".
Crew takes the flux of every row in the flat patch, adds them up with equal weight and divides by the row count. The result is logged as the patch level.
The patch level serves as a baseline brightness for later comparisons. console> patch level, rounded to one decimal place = 13.9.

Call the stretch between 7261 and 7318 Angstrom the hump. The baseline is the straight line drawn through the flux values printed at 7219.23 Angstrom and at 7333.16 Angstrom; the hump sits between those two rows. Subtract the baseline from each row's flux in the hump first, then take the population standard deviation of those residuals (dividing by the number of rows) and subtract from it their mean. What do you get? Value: 0.34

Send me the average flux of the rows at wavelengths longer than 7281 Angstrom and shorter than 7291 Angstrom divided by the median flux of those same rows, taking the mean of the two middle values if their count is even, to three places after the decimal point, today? 0.998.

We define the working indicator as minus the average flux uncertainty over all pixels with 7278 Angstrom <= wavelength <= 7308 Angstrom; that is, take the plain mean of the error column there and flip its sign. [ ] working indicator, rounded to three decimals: -0.423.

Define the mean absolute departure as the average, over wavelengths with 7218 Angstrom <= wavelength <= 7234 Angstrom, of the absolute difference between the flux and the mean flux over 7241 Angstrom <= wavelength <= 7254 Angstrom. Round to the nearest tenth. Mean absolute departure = 0.6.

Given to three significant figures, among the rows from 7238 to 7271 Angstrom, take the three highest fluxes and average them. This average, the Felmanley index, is 14.0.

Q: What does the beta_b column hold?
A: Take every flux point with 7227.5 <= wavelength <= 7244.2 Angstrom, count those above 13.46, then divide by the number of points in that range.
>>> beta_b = 0.60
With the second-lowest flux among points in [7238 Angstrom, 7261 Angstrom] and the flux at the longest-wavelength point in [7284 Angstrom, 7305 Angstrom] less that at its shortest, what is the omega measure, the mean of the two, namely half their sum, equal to 6.79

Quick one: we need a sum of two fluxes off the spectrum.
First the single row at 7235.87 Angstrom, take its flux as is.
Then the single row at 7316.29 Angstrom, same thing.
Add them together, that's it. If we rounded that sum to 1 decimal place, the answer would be 27.0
